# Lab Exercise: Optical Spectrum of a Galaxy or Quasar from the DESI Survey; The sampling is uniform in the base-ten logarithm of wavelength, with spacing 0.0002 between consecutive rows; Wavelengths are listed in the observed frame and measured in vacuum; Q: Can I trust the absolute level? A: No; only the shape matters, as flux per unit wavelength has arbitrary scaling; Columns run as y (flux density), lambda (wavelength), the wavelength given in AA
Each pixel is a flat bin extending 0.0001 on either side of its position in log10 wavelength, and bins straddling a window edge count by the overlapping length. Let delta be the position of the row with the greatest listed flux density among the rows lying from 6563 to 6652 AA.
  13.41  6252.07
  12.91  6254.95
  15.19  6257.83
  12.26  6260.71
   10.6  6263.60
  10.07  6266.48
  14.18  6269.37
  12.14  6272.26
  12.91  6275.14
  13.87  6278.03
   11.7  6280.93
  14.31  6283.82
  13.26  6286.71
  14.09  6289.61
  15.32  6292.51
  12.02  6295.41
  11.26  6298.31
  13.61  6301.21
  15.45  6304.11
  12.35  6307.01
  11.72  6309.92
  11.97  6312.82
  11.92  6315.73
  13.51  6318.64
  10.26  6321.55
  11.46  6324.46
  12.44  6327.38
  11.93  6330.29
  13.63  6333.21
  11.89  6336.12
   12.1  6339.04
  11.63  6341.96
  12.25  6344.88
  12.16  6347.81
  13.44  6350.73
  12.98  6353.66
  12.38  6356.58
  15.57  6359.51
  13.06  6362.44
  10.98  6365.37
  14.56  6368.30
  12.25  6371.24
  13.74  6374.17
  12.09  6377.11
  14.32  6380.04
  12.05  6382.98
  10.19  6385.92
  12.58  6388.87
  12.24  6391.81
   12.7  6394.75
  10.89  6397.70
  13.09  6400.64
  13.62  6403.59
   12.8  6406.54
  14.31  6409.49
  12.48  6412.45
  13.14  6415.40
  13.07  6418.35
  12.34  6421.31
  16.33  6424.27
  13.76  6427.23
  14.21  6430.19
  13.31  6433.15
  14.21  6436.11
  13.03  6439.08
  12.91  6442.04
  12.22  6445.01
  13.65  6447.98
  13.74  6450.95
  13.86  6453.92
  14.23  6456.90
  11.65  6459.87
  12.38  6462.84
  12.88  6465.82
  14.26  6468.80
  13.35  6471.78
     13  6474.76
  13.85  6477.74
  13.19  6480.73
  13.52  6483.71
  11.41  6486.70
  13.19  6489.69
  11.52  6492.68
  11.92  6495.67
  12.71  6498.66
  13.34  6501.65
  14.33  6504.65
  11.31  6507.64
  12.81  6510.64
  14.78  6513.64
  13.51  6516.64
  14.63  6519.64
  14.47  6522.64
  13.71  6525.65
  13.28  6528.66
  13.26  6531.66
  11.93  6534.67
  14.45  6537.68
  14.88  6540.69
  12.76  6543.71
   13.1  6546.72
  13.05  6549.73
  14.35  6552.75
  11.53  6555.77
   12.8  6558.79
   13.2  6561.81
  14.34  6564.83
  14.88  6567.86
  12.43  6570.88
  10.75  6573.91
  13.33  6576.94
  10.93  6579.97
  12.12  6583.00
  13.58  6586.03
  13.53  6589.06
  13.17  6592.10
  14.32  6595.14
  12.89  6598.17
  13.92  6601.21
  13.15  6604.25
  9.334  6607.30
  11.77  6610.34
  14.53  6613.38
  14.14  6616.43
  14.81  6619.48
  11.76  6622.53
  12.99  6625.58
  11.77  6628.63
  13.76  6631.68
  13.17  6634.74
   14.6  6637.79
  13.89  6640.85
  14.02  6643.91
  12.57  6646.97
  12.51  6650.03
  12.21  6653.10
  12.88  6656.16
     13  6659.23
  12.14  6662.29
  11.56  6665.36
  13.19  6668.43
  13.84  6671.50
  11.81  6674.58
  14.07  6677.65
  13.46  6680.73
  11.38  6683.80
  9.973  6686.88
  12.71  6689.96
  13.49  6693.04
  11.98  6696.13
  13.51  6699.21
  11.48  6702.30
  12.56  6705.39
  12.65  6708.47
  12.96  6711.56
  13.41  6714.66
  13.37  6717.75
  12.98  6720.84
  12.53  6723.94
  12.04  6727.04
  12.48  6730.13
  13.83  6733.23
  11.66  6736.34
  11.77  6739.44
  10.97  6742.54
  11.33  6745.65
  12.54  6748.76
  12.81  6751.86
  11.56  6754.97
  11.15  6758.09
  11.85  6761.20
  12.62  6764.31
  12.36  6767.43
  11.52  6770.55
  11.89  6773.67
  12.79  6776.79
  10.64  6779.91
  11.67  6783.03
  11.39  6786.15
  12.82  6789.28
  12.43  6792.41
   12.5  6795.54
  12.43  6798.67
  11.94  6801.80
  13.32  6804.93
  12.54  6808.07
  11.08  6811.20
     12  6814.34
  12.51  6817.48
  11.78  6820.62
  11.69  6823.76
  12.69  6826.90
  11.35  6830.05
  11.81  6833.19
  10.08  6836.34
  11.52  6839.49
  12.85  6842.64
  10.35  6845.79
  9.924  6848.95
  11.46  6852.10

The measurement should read 6567.86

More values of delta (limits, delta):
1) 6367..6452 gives 6424.27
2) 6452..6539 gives 6513.64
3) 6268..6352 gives 6304.11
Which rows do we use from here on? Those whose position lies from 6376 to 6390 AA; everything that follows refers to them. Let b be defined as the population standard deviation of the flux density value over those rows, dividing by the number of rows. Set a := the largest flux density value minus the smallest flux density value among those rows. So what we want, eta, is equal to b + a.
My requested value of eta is 5.4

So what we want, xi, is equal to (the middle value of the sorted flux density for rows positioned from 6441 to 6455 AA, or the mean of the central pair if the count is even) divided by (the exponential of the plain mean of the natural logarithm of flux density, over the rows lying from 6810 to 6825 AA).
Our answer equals 1.16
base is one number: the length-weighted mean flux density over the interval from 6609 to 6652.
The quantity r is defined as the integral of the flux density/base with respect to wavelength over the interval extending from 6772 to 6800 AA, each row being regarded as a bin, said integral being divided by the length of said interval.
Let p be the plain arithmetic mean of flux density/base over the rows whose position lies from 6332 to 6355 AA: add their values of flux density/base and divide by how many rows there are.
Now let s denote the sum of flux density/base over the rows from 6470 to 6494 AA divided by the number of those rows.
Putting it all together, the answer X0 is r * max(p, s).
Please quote 0.88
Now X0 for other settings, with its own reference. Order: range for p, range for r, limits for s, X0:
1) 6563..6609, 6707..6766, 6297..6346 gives 0.90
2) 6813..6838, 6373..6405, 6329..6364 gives 0.90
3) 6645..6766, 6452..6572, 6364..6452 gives 0.98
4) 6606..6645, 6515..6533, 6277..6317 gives 1.03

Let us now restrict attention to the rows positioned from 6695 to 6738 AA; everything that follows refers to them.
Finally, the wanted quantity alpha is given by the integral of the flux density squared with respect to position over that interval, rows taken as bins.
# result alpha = 6933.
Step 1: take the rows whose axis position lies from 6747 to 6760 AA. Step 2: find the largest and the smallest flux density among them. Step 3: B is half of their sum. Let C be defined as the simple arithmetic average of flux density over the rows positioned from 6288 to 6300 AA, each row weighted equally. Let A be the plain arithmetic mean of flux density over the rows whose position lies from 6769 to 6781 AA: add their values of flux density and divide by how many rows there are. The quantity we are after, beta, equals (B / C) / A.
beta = 0.078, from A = 11.7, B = 12.0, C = 13.2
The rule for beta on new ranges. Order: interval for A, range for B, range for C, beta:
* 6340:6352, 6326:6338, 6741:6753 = 0.087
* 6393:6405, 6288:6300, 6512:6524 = 0.074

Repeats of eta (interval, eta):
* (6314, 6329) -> 4.3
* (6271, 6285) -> 3.6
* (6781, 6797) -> 2.0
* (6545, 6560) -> 3.7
